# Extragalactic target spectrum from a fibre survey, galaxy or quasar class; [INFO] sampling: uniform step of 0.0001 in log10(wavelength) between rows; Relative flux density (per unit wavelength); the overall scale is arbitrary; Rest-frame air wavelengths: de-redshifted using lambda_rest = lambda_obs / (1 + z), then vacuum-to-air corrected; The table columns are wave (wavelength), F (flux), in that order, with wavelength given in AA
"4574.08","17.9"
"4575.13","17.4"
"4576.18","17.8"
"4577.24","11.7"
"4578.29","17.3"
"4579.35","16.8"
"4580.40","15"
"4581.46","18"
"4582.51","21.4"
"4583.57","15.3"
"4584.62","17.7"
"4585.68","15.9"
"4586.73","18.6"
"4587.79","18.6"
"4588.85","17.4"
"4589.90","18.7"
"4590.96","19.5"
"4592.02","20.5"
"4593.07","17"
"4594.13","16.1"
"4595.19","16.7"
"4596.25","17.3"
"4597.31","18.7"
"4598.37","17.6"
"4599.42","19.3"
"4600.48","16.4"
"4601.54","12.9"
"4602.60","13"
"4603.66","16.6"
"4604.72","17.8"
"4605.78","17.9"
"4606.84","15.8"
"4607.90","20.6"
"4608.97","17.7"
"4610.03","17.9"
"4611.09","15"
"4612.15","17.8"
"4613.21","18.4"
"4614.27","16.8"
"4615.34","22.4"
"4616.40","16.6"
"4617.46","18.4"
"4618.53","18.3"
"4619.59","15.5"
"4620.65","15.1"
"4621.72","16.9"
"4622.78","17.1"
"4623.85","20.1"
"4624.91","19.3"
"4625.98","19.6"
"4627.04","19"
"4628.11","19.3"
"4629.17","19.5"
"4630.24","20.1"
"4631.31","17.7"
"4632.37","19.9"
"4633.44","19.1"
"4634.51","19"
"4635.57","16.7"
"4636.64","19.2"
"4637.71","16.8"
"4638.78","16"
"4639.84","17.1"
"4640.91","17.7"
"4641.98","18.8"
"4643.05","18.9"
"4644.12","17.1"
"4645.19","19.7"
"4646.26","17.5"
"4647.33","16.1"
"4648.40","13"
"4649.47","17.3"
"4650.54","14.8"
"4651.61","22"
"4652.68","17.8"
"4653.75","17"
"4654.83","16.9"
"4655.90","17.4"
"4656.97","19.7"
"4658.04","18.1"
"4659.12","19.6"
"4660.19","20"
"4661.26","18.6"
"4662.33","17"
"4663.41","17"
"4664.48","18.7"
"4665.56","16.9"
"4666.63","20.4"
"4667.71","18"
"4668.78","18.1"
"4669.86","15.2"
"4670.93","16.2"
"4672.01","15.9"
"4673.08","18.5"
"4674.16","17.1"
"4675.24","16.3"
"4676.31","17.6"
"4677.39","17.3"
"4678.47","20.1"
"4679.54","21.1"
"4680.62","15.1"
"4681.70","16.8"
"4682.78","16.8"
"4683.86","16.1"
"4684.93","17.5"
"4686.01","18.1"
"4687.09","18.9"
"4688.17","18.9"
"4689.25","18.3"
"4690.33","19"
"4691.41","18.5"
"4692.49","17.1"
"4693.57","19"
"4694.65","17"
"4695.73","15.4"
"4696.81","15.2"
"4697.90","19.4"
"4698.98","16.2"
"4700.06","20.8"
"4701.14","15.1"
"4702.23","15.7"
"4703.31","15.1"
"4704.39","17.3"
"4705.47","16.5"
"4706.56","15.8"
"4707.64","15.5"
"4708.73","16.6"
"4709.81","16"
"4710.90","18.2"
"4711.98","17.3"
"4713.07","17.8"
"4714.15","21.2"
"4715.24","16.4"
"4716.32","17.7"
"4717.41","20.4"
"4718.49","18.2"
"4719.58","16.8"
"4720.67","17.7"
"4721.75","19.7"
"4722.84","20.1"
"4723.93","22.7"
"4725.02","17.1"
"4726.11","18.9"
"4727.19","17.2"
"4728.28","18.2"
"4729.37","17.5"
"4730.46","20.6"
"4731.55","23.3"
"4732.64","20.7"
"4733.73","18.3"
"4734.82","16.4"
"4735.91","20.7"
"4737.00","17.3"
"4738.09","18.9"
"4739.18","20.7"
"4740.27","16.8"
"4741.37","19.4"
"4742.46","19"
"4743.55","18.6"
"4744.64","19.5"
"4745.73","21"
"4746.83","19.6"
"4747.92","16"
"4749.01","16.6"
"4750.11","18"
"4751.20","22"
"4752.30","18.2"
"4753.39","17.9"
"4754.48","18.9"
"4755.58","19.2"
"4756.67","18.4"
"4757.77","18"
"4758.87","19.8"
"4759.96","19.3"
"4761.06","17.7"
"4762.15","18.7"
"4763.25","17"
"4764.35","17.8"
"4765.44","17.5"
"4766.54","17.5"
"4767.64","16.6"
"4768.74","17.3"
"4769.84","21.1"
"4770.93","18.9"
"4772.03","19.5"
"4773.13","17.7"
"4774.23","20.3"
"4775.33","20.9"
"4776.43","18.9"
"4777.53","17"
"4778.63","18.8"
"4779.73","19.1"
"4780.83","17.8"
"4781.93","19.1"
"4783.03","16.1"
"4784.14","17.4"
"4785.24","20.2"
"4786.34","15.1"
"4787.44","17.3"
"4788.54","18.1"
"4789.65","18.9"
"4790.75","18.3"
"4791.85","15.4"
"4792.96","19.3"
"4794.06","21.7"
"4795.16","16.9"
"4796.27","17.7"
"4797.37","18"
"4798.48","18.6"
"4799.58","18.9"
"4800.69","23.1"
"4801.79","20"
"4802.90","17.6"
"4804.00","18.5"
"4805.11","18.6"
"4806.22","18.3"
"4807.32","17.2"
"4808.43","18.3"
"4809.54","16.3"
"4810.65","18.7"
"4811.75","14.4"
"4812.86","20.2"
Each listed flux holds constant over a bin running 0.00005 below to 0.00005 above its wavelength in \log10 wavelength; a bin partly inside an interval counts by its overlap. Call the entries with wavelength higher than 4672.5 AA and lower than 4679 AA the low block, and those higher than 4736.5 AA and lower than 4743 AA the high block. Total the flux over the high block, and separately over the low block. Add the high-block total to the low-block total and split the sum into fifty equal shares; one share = 4.38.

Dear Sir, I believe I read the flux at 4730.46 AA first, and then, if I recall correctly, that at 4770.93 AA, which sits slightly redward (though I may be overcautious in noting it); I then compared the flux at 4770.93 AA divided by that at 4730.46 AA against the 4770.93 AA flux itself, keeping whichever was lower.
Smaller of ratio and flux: 0.92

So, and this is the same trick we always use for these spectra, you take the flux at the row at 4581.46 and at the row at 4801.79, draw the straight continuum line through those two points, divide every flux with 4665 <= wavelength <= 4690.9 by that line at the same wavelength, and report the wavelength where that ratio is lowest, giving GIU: 4680.62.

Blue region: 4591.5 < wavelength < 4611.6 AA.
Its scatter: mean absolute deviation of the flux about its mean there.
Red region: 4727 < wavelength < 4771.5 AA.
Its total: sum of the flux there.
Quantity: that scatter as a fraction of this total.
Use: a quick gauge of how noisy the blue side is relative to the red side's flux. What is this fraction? 0.002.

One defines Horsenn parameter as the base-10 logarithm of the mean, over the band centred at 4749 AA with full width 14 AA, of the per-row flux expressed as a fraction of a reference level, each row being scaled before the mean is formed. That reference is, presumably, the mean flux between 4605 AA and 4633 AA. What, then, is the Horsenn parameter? 0.015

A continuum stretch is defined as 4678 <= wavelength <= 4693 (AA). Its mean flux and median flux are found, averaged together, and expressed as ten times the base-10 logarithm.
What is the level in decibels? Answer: 12.6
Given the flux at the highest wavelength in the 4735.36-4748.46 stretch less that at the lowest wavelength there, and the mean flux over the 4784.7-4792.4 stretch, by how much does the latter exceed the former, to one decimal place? 22.3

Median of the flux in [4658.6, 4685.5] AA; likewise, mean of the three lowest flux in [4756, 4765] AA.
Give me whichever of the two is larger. 17.5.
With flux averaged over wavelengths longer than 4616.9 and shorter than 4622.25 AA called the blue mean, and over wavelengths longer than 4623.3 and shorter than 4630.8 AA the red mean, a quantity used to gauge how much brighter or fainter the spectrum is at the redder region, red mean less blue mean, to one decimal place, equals 2.7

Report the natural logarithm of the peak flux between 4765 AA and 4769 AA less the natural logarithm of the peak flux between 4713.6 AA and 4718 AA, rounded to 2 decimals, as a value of -0.19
